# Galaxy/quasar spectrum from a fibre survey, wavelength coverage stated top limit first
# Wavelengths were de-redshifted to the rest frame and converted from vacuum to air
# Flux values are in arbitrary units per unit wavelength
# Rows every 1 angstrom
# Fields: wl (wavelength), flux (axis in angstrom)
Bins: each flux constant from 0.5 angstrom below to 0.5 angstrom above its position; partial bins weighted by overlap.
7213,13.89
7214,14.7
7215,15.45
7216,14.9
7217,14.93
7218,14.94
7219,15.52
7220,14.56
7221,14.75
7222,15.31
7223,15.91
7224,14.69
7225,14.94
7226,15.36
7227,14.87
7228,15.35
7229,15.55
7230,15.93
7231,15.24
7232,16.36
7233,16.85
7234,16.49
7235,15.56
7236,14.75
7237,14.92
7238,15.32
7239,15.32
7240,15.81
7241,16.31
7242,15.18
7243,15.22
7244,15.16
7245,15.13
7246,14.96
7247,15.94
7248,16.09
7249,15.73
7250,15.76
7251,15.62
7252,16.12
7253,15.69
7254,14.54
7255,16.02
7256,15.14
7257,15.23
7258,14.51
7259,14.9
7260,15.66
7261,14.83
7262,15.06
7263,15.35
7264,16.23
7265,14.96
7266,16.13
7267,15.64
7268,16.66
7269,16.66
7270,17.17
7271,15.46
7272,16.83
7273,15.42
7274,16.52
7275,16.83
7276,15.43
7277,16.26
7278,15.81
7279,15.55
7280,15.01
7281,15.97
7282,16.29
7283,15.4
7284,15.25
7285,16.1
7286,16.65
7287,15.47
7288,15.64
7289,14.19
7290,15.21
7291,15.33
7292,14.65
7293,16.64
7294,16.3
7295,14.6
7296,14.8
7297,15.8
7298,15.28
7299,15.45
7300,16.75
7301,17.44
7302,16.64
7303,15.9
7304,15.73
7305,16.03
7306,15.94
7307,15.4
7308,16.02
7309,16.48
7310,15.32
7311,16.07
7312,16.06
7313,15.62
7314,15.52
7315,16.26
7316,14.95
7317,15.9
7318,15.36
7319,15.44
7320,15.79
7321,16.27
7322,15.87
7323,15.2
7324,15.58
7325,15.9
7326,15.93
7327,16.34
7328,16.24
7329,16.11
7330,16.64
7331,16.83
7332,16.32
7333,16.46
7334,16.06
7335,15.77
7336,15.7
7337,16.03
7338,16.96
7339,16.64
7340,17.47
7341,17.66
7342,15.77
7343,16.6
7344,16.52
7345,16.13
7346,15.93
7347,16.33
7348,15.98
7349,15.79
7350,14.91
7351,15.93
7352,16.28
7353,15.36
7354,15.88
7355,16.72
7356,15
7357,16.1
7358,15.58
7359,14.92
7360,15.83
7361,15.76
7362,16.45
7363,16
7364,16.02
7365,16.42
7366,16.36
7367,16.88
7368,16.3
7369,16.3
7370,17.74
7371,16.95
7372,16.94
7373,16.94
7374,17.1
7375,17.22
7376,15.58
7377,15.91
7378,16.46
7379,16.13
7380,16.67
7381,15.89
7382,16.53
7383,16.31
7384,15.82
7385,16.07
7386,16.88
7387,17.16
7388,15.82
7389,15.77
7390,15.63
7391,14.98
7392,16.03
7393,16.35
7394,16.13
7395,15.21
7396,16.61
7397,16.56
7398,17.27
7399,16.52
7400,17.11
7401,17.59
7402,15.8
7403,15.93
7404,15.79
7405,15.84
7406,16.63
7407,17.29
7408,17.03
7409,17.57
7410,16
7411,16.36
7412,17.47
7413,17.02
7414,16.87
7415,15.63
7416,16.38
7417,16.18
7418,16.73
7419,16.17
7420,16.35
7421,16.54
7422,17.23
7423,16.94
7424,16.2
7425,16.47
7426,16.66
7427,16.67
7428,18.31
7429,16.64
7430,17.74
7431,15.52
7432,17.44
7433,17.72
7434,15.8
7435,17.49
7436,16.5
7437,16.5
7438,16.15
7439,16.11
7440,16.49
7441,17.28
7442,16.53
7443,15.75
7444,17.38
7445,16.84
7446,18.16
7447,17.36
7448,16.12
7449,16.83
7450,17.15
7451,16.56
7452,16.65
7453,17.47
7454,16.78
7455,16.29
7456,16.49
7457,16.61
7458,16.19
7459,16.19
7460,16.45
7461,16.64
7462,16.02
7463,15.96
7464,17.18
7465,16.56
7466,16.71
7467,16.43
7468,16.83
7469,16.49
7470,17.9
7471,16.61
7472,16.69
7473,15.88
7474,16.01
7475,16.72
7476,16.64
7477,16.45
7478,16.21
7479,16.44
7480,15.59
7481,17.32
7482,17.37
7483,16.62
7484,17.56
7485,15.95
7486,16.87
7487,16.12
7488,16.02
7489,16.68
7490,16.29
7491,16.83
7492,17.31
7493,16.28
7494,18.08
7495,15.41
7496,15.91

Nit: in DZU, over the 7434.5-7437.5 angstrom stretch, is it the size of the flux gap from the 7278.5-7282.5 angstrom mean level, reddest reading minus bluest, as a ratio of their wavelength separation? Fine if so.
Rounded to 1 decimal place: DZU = -0.5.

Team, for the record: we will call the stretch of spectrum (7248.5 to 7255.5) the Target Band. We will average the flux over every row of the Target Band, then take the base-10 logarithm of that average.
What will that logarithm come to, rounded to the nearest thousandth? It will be 1.194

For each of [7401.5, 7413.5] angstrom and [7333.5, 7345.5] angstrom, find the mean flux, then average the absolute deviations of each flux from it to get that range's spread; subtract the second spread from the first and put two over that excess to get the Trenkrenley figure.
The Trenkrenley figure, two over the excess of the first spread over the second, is 27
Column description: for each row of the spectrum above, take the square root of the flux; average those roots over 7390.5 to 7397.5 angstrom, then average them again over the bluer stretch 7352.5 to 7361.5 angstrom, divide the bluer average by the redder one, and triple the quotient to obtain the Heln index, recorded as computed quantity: 2.97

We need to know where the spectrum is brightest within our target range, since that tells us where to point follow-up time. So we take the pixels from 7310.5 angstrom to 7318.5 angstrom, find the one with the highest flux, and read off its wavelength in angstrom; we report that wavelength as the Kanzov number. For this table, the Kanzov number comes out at 7315 angstrom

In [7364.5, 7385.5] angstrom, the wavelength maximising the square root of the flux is 7370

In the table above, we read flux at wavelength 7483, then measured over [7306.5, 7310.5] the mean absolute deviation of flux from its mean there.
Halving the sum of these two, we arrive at 8.5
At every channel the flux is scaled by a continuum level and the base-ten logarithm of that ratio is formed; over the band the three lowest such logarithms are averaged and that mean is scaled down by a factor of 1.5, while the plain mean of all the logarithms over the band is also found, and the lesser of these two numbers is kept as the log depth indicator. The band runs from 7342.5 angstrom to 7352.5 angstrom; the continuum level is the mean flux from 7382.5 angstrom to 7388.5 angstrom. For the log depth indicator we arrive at -0.015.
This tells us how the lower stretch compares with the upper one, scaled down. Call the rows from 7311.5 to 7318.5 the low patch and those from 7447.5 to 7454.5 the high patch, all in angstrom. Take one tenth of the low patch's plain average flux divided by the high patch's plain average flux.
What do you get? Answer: 0.093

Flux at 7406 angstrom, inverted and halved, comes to 0.0301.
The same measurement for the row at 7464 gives 0.0291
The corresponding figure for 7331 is 0.0297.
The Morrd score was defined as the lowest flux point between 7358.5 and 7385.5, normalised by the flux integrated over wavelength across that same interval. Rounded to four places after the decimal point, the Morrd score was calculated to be 0.0338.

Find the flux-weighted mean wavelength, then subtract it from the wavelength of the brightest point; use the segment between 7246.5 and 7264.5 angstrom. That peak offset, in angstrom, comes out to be 8.6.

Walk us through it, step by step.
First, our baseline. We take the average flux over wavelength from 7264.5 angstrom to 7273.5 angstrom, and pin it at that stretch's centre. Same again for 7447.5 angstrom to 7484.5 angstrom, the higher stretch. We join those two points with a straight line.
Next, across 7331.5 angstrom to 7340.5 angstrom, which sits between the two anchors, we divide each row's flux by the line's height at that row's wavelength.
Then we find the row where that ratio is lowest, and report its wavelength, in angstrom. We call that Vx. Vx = 7336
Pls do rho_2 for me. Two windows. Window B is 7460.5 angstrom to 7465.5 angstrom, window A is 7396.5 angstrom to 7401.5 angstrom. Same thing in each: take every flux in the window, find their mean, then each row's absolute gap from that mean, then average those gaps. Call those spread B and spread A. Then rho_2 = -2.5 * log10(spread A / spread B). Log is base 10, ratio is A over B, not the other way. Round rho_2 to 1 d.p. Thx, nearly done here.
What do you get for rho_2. 0.0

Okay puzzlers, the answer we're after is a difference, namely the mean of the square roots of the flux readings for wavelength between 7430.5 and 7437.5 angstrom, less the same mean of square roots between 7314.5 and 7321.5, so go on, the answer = 0.12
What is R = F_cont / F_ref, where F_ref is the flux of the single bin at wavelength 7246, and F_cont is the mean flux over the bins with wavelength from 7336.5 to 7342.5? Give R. 1.12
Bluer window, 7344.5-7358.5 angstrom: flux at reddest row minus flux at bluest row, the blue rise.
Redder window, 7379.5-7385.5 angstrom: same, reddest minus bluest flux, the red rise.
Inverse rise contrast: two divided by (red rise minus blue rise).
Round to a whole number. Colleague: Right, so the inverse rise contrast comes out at -40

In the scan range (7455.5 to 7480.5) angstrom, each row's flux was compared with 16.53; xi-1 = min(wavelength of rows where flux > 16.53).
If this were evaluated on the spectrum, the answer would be 7457 angstrom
